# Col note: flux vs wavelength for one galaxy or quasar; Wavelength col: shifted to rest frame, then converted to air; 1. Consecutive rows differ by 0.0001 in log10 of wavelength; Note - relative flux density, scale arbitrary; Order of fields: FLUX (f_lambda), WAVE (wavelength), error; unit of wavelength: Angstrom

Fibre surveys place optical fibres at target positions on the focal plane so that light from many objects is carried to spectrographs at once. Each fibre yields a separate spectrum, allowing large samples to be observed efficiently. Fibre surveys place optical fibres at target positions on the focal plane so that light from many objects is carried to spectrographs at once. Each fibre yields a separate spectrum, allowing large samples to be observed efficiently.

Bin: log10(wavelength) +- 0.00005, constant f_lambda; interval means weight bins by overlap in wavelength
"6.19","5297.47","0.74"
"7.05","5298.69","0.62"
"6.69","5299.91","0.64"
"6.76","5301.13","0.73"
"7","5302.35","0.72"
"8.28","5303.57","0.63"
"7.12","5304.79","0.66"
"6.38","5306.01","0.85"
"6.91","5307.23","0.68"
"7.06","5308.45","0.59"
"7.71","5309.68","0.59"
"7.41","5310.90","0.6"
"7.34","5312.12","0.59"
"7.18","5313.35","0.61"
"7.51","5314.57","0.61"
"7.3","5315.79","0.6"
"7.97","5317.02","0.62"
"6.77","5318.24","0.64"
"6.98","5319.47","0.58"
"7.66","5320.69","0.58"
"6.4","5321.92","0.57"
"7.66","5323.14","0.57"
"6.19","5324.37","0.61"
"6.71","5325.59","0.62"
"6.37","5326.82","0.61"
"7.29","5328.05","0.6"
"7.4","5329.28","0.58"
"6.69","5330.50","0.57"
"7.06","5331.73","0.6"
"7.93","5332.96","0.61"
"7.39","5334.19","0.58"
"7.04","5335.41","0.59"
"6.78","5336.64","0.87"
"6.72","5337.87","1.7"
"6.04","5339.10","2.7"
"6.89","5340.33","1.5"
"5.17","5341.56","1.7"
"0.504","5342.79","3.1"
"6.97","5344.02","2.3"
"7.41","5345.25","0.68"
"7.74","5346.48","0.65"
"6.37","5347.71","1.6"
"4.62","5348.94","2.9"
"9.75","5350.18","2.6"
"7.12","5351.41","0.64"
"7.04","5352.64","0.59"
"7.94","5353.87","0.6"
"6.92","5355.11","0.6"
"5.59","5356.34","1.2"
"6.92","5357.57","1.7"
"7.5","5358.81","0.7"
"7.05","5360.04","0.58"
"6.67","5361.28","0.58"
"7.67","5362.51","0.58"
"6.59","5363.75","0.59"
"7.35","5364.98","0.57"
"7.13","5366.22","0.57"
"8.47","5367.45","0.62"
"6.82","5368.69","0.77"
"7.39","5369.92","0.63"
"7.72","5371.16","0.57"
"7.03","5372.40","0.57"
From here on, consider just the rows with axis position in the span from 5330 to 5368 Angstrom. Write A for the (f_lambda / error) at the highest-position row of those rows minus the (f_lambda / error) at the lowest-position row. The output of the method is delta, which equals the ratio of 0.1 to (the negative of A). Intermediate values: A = 2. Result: -0.05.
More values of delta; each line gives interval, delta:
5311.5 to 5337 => 0.02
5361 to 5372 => -0.05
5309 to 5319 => 0.04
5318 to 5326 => -0.41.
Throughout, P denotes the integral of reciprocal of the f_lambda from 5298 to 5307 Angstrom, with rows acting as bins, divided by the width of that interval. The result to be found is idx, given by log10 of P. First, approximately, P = 0.143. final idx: -0.844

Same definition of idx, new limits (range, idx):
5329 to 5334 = -0.860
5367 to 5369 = -0.882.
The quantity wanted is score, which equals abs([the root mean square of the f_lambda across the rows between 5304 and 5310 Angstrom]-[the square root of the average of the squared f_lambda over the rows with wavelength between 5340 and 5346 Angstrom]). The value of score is 1.1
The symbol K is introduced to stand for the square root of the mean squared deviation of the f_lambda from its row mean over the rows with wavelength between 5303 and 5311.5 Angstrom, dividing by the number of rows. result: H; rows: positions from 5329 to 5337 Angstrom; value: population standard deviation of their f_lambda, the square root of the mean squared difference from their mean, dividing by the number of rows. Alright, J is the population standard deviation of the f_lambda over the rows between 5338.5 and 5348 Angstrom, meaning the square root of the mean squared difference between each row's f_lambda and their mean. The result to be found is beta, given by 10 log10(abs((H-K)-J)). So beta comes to 3.7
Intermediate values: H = 0.39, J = 2.2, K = 0.56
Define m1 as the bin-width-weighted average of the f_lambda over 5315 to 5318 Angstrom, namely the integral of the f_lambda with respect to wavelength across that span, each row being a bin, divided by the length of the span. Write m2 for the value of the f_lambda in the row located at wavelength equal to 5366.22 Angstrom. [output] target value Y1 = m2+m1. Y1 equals 14.7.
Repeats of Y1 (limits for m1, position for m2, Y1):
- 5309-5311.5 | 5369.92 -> 14.9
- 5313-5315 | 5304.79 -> 14.5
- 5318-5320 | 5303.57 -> 15.2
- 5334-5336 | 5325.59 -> 13.9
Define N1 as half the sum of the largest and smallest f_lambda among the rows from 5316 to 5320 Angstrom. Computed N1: 7.37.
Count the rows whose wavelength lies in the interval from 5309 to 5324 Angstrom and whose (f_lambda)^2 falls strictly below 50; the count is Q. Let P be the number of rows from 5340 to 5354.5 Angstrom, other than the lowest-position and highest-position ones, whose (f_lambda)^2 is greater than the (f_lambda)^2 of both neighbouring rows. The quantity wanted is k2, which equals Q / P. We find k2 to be 1.5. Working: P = 2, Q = 3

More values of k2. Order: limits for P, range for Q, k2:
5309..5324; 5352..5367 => 2.3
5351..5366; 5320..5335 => 2.0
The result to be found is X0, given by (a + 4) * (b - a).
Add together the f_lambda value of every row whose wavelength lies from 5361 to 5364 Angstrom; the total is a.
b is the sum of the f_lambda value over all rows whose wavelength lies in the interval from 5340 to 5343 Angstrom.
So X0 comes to -209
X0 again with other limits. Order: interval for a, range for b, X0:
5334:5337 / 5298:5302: -18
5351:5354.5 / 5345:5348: -15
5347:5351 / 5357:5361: 18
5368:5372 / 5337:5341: -59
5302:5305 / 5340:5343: -260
